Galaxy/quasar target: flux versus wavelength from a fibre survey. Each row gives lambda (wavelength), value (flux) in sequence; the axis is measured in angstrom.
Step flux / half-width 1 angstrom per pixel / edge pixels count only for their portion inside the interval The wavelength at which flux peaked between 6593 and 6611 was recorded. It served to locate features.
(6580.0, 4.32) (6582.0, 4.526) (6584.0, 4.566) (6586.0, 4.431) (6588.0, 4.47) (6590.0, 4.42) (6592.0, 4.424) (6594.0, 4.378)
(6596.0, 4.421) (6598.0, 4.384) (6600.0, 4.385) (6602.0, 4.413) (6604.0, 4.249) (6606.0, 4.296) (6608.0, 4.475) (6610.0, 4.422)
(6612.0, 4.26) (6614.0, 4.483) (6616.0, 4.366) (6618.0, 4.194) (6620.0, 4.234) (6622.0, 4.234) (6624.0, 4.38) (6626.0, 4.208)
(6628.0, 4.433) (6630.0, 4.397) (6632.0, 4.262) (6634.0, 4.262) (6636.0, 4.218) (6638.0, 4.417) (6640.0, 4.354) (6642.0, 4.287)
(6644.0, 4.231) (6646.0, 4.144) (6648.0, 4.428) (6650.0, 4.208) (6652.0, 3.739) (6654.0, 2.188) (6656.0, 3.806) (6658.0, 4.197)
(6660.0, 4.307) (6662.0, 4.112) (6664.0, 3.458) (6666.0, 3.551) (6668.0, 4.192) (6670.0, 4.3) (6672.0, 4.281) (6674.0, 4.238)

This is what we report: 6608.0 angstrom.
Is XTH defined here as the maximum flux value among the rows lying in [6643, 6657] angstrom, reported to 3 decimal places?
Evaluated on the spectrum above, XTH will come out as 4.428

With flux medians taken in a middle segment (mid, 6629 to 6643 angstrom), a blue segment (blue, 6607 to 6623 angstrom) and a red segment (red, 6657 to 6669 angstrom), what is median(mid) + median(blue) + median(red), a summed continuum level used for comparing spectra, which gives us 12.8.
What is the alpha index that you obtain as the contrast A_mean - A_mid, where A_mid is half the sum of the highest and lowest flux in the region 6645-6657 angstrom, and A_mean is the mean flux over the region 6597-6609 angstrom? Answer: 1.06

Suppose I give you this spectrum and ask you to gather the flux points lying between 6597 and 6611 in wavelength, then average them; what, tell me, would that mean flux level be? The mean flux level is 4.37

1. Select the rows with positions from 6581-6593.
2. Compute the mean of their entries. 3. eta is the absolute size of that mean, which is 4.47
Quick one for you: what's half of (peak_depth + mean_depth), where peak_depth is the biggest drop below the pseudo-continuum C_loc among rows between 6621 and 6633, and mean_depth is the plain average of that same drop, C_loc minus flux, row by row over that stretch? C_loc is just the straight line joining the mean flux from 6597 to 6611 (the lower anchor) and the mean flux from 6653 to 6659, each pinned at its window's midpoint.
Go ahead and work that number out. -0.3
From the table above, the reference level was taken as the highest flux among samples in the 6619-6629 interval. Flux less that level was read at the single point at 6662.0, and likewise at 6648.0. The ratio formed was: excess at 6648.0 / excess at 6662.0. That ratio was 0.0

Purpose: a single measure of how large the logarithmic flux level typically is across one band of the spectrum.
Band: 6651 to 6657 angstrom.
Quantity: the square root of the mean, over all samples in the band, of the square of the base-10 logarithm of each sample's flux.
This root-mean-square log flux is 0.510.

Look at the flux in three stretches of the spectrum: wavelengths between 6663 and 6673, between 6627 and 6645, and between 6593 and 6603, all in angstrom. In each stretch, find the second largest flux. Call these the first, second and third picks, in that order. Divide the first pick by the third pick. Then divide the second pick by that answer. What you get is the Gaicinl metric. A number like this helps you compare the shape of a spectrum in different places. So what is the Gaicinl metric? 4.553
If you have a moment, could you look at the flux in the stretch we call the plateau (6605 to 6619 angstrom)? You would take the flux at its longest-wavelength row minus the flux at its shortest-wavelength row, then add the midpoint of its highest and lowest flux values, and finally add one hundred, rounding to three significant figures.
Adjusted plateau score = 104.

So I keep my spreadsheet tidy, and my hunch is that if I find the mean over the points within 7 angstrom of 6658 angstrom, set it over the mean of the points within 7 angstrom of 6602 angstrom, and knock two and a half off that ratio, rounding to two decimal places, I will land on -1.66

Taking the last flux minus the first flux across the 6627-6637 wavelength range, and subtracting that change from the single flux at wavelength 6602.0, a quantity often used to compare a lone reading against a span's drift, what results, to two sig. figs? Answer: 4.6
